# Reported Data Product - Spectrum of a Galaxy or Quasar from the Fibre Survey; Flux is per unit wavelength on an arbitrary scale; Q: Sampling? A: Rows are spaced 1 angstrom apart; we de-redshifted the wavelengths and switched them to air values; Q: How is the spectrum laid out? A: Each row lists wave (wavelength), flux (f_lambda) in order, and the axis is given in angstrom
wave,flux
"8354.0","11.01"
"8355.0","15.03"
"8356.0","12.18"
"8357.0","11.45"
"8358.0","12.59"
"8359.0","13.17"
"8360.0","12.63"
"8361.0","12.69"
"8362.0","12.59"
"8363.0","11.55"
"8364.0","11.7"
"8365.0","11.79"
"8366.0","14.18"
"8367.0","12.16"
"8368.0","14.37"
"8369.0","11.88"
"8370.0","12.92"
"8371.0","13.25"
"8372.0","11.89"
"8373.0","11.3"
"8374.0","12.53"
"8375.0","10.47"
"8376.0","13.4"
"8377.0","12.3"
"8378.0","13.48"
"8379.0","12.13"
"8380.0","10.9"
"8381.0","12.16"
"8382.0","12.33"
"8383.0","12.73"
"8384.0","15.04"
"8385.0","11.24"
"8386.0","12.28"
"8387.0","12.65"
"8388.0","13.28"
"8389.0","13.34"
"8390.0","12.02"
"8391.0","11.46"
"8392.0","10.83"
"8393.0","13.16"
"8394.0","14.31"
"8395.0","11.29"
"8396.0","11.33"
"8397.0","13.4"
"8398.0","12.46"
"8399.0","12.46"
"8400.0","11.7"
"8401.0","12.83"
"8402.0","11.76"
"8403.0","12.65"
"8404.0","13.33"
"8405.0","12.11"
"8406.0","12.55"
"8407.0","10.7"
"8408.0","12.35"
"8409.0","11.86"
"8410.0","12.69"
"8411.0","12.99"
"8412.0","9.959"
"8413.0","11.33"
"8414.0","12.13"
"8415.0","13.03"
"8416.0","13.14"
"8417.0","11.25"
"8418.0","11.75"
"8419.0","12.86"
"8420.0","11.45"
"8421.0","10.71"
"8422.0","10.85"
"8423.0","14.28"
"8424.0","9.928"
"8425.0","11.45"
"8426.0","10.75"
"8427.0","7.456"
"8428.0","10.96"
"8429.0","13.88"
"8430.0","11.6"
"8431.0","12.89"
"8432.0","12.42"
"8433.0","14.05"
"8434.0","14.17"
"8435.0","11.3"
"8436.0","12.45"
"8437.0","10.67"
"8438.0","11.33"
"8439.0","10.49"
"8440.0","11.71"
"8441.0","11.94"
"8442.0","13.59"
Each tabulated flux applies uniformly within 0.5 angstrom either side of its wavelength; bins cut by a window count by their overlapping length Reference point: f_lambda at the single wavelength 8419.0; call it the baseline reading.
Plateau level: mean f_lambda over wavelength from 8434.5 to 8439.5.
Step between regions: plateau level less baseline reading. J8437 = -1.6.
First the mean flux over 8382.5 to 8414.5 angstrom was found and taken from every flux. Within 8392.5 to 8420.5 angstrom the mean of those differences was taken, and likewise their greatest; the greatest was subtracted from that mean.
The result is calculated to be -2.1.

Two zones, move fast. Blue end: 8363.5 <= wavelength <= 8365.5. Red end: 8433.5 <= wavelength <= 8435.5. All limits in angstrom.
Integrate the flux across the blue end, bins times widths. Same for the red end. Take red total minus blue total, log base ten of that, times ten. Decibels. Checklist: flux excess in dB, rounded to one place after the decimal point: 3.0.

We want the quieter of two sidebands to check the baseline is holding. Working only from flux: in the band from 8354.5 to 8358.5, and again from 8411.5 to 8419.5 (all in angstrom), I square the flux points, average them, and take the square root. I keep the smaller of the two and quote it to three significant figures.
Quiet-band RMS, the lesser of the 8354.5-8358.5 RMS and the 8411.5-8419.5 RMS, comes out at 12.0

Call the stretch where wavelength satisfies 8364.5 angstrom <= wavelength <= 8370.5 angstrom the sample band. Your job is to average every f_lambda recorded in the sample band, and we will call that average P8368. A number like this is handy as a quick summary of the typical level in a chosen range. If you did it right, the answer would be 12.9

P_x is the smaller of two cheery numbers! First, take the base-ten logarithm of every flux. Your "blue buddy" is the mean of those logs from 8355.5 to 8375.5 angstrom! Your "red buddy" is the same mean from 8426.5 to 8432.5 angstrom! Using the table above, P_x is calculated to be 1.05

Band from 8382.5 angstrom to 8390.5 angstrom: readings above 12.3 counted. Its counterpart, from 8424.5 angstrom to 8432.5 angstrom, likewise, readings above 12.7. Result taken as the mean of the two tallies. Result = 3.50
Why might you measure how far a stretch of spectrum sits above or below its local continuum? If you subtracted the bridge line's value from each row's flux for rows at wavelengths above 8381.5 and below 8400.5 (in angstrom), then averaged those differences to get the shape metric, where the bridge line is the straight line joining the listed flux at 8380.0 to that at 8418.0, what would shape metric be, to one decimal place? 1.3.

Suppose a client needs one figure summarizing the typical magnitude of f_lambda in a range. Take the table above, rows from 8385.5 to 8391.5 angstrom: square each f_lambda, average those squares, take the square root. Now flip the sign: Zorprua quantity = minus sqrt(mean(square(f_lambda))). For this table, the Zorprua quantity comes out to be -12.5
